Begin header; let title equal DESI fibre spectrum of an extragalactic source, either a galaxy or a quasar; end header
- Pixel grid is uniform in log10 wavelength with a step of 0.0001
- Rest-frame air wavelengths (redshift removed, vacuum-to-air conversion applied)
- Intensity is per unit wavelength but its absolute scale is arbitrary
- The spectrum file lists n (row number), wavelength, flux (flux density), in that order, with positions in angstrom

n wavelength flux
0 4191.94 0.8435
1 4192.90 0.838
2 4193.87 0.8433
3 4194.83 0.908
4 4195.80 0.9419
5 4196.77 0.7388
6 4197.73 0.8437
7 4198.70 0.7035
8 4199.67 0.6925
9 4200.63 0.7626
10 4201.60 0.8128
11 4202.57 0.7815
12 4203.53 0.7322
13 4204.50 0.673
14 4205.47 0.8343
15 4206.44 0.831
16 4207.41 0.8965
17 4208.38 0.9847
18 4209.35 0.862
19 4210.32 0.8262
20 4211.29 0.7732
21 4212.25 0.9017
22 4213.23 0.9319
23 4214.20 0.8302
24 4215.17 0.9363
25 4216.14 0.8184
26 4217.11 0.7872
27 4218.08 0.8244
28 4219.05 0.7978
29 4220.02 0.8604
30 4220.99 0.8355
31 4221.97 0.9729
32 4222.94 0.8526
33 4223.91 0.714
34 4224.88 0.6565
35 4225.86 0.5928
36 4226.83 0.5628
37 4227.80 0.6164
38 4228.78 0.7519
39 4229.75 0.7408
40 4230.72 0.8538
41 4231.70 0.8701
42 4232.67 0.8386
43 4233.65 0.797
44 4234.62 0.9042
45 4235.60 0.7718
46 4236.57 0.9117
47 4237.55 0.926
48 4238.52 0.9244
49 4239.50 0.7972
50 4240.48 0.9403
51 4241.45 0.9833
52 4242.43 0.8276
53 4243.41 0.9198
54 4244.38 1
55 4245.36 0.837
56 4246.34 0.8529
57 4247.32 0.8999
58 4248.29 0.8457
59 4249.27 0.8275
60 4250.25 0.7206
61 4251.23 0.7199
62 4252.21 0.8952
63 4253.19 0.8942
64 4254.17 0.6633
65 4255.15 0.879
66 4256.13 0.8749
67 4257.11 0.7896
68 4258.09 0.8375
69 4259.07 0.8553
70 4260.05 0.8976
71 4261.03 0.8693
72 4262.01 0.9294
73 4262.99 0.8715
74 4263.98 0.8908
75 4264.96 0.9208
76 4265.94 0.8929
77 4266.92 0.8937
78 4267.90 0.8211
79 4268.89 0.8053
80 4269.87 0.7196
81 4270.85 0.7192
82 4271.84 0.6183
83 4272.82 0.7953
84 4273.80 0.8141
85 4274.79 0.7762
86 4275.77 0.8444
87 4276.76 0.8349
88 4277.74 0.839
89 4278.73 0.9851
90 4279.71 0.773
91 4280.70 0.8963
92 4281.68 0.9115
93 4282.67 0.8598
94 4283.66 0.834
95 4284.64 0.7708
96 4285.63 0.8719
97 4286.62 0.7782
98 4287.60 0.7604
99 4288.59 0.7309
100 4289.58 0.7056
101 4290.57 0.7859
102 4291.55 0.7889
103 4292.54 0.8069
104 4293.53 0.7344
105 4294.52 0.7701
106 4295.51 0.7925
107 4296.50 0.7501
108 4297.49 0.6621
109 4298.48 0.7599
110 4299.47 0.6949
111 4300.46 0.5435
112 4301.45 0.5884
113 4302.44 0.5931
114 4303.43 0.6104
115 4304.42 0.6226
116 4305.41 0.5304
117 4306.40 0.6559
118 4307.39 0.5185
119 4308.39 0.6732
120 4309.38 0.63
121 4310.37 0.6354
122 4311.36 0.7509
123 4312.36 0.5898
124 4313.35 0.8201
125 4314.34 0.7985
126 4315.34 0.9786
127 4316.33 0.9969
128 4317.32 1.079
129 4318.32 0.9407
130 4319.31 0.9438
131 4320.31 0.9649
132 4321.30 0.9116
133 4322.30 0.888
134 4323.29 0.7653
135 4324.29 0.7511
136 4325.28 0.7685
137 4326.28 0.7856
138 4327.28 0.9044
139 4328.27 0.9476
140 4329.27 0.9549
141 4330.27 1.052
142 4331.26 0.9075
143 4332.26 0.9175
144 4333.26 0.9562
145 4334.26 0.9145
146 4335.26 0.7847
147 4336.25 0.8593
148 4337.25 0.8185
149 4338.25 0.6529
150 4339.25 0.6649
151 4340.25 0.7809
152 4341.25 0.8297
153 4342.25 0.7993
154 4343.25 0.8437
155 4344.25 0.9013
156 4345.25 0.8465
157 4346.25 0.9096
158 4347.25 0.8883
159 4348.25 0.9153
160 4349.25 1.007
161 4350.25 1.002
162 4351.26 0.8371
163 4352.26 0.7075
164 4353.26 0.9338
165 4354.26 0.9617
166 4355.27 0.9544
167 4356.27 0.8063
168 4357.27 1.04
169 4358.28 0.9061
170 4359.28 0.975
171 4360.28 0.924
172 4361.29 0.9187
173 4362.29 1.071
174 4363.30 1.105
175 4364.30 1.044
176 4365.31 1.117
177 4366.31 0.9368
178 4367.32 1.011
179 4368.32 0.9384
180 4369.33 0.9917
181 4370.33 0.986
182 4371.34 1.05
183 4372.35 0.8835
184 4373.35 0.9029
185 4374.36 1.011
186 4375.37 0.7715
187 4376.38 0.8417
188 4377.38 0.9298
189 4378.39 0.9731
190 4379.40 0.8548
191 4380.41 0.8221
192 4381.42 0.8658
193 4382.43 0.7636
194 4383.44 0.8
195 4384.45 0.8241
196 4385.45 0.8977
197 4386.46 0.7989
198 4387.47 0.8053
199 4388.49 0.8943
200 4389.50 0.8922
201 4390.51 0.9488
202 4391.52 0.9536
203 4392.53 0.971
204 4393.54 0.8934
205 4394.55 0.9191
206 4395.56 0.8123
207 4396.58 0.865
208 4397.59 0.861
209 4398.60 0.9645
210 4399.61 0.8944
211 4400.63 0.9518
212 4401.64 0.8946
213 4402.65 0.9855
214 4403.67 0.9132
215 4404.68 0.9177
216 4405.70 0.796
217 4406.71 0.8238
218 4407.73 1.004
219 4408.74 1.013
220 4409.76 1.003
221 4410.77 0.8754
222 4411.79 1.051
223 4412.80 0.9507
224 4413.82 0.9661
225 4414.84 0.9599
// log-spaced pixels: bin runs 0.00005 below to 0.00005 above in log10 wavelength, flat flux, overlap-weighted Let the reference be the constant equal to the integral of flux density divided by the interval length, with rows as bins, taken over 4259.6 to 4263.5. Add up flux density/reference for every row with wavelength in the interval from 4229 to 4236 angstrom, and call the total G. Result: 6.5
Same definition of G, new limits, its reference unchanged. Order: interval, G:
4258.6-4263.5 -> 5.0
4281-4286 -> 4.8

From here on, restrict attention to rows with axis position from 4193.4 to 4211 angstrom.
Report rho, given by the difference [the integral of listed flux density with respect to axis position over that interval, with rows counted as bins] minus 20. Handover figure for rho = -6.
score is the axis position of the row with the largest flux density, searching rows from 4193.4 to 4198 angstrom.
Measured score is 4195.80 angstrom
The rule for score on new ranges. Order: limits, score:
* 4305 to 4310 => 4308.39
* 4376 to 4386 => 4378.39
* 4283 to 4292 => 4285.63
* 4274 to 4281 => 4278.73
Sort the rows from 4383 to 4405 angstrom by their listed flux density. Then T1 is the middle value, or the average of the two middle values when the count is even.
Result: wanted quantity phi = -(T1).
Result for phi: -0.89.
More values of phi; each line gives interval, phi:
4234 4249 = -0.90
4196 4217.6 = -0.82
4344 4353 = -0.90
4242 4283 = -0.85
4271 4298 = -0.79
